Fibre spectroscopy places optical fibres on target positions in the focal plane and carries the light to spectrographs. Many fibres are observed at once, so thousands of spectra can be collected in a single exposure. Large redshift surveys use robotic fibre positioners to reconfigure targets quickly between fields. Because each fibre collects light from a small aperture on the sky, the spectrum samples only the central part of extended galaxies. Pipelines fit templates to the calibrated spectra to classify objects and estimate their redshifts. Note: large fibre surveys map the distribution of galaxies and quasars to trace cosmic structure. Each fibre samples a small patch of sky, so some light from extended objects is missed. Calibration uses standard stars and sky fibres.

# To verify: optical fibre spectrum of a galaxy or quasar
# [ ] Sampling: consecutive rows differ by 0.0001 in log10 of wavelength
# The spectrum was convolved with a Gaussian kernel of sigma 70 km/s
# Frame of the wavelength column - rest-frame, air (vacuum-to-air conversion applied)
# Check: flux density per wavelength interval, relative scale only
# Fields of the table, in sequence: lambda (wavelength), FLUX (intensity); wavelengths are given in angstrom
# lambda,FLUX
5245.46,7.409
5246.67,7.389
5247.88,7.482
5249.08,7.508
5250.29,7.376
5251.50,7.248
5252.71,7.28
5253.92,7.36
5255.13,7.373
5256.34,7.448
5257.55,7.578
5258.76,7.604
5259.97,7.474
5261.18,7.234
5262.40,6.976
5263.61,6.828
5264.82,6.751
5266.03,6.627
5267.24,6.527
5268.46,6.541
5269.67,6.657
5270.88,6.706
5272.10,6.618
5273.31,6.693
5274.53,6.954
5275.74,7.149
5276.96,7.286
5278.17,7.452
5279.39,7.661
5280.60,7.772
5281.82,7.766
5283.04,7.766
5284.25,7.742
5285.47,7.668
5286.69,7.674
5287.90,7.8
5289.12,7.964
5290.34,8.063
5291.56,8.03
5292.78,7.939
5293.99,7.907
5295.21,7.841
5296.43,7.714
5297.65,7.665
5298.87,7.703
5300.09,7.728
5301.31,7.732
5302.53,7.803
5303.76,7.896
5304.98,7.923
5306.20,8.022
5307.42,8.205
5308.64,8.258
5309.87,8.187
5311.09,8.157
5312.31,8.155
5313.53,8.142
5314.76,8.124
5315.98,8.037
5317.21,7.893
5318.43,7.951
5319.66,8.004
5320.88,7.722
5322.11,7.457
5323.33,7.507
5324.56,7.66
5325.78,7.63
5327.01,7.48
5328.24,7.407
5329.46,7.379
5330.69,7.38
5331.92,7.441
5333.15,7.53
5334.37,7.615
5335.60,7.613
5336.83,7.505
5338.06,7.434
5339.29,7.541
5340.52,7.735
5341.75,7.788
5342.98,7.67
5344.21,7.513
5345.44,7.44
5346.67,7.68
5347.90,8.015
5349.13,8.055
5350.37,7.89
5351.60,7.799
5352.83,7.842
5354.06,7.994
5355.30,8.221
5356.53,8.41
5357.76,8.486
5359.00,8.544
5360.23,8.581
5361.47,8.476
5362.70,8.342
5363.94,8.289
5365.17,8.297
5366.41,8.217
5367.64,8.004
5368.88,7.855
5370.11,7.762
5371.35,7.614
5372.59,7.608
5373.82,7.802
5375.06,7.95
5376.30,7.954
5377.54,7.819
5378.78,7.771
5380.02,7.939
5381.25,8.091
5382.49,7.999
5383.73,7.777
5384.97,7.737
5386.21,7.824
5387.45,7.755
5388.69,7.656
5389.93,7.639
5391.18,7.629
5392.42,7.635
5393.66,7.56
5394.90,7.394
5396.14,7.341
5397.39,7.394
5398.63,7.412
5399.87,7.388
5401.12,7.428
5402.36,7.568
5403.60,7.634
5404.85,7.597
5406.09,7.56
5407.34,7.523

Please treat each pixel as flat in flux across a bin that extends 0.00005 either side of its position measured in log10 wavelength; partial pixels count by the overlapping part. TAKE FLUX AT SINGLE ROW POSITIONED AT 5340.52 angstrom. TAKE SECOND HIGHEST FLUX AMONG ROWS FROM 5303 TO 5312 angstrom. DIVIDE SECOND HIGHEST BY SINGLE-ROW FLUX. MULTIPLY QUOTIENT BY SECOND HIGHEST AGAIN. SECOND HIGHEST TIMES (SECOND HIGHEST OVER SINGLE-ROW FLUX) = 8.7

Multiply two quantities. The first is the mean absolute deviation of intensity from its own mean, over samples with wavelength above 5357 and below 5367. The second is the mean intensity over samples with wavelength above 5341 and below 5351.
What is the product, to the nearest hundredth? 0.91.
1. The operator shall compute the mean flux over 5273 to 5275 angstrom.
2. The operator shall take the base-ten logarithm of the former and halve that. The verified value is 0.417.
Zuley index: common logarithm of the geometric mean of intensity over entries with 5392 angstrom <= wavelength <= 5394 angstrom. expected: 0.881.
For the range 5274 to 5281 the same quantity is 0.868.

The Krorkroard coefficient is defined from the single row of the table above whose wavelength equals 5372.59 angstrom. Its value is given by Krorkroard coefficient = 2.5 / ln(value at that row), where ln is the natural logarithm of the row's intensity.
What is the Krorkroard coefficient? 1.232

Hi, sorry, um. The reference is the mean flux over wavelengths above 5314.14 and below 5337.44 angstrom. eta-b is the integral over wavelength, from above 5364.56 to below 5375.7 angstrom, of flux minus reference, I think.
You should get 2.8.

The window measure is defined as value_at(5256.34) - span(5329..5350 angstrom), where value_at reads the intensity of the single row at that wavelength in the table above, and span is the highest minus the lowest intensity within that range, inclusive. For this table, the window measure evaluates 6.77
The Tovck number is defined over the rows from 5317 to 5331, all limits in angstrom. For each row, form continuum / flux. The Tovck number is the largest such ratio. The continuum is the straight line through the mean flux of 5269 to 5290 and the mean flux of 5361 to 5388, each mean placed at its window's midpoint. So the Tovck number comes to 1.04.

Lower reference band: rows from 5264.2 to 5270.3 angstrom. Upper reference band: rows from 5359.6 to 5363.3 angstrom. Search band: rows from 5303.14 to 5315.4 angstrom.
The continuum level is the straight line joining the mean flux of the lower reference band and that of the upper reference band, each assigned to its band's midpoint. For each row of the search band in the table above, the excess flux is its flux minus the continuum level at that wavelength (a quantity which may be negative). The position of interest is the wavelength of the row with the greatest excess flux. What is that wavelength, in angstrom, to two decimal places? 5308.64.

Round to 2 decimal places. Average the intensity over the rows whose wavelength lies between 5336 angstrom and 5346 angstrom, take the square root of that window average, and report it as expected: 2.75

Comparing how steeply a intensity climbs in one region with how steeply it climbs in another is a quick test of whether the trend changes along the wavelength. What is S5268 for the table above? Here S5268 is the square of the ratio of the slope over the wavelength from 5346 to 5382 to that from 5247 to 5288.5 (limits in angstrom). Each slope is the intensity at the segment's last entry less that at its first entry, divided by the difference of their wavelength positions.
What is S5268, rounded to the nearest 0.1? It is 2.2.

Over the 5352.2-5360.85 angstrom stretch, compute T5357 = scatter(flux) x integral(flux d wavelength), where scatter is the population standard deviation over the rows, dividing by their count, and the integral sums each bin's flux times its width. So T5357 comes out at 19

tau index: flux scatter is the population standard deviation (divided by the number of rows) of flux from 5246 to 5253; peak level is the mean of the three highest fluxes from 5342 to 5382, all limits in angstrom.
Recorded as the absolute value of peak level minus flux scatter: 8.44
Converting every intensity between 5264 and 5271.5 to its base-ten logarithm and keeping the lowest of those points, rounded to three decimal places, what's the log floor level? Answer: 0.815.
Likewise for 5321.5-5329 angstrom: 0.870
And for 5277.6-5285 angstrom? 0.872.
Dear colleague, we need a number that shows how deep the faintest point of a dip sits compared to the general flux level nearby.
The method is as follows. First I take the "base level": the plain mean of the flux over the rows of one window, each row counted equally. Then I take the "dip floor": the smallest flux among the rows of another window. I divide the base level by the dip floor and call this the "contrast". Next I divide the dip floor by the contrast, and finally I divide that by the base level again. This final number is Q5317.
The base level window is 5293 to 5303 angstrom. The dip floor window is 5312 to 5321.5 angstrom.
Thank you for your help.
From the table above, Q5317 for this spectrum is 0.99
